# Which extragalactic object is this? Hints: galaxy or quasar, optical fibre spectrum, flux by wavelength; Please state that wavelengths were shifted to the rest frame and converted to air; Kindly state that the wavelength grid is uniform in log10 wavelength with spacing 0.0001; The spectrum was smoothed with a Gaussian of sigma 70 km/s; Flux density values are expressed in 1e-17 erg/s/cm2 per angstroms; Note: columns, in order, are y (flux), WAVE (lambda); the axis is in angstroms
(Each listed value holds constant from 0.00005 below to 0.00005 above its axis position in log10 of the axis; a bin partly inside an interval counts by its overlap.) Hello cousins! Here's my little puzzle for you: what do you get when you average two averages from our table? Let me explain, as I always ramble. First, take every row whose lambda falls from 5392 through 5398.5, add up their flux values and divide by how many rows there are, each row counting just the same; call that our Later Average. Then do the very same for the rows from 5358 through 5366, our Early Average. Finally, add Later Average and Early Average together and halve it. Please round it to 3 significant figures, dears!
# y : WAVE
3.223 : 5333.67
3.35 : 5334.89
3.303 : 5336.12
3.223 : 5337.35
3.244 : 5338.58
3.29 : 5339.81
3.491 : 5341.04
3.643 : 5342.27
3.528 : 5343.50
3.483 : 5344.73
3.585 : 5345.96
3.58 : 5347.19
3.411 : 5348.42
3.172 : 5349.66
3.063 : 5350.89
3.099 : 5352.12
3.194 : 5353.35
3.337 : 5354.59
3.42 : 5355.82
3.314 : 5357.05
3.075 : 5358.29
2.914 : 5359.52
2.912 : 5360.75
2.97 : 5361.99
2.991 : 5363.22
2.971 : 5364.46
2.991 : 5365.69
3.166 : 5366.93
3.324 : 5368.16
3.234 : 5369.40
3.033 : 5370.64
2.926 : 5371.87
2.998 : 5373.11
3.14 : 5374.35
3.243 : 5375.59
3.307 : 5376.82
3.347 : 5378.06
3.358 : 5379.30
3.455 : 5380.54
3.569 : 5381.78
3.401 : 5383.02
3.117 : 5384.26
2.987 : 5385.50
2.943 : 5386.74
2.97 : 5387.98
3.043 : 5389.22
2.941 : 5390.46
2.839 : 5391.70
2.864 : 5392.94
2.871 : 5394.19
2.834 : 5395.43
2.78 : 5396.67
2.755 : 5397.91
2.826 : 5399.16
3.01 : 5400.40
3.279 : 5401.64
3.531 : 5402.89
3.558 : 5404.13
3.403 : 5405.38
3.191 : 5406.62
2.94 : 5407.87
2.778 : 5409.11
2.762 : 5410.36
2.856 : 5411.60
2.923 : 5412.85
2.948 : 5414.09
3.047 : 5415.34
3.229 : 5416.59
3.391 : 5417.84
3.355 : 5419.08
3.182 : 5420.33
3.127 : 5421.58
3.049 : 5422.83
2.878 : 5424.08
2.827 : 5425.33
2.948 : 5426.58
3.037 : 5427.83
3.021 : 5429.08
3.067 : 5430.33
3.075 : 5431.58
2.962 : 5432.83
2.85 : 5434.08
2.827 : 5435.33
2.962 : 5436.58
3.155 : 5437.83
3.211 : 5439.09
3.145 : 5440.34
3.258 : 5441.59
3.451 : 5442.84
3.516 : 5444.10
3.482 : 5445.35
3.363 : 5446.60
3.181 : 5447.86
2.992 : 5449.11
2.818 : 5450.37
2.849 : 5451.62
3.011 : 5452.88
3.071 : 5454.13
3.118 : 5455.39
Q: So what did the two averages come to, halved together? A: 2.90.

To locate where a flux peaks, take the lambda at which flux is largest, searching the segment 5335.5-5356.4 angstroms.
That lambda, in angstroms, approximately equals 5342.27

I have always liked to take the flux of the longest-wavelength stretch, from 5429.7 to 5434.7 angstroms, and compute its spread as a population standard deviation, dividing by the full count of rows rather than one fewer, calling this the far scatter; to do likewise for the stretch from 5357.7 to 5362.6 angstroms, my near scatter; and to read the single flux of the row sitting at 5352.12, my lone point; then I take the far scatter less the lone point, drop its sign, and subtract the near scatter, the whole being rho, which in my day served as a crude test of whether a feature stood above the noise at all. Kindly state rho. 2.94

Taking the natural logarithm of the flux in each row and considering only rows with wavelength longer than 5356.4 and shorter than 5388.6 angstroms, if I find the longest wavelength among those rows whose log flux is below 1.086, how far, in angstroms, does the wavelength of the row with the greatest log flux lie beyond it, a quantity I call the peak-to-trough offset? -5.0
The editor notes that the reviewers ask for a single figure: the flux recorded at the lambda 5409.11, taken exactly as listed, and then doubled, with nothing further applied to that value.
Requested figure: 5.6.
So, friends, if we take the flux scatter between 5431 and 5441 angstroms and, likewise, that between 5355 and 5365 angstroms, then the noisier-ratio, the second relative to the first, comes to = 1.3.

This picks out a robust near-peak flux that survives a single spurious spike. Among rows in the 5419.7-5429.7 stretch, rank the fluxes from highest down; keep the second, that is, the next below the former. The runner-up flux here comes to 3.127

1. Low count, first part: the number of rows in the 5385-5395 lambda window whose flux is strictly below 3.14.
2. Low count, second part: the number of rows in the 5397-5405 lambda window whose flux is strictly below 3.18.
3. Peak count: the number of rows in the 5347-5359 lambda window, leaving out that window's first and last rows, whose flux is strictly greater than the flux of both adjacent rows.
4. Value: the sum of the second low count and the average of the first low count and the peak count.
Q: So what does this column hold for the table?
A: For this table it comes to 7.5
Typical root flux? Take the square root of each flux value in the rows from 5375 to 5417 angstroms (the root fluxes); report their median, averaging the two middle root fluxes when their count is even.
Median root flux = 1.73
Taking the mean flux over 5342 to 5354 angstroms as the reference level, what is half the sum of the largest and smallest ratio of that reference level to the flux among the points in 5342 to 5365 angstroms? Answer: 1.04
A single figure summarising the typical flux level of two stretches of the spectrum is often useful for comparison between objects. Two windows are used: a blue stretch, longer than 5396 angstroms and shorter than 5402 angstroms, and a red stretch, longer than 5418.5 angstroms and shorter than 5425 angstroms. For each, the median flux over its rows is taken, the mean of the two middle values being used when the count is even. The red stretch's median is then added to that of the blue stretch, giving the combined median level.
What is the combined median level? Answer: 5.95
